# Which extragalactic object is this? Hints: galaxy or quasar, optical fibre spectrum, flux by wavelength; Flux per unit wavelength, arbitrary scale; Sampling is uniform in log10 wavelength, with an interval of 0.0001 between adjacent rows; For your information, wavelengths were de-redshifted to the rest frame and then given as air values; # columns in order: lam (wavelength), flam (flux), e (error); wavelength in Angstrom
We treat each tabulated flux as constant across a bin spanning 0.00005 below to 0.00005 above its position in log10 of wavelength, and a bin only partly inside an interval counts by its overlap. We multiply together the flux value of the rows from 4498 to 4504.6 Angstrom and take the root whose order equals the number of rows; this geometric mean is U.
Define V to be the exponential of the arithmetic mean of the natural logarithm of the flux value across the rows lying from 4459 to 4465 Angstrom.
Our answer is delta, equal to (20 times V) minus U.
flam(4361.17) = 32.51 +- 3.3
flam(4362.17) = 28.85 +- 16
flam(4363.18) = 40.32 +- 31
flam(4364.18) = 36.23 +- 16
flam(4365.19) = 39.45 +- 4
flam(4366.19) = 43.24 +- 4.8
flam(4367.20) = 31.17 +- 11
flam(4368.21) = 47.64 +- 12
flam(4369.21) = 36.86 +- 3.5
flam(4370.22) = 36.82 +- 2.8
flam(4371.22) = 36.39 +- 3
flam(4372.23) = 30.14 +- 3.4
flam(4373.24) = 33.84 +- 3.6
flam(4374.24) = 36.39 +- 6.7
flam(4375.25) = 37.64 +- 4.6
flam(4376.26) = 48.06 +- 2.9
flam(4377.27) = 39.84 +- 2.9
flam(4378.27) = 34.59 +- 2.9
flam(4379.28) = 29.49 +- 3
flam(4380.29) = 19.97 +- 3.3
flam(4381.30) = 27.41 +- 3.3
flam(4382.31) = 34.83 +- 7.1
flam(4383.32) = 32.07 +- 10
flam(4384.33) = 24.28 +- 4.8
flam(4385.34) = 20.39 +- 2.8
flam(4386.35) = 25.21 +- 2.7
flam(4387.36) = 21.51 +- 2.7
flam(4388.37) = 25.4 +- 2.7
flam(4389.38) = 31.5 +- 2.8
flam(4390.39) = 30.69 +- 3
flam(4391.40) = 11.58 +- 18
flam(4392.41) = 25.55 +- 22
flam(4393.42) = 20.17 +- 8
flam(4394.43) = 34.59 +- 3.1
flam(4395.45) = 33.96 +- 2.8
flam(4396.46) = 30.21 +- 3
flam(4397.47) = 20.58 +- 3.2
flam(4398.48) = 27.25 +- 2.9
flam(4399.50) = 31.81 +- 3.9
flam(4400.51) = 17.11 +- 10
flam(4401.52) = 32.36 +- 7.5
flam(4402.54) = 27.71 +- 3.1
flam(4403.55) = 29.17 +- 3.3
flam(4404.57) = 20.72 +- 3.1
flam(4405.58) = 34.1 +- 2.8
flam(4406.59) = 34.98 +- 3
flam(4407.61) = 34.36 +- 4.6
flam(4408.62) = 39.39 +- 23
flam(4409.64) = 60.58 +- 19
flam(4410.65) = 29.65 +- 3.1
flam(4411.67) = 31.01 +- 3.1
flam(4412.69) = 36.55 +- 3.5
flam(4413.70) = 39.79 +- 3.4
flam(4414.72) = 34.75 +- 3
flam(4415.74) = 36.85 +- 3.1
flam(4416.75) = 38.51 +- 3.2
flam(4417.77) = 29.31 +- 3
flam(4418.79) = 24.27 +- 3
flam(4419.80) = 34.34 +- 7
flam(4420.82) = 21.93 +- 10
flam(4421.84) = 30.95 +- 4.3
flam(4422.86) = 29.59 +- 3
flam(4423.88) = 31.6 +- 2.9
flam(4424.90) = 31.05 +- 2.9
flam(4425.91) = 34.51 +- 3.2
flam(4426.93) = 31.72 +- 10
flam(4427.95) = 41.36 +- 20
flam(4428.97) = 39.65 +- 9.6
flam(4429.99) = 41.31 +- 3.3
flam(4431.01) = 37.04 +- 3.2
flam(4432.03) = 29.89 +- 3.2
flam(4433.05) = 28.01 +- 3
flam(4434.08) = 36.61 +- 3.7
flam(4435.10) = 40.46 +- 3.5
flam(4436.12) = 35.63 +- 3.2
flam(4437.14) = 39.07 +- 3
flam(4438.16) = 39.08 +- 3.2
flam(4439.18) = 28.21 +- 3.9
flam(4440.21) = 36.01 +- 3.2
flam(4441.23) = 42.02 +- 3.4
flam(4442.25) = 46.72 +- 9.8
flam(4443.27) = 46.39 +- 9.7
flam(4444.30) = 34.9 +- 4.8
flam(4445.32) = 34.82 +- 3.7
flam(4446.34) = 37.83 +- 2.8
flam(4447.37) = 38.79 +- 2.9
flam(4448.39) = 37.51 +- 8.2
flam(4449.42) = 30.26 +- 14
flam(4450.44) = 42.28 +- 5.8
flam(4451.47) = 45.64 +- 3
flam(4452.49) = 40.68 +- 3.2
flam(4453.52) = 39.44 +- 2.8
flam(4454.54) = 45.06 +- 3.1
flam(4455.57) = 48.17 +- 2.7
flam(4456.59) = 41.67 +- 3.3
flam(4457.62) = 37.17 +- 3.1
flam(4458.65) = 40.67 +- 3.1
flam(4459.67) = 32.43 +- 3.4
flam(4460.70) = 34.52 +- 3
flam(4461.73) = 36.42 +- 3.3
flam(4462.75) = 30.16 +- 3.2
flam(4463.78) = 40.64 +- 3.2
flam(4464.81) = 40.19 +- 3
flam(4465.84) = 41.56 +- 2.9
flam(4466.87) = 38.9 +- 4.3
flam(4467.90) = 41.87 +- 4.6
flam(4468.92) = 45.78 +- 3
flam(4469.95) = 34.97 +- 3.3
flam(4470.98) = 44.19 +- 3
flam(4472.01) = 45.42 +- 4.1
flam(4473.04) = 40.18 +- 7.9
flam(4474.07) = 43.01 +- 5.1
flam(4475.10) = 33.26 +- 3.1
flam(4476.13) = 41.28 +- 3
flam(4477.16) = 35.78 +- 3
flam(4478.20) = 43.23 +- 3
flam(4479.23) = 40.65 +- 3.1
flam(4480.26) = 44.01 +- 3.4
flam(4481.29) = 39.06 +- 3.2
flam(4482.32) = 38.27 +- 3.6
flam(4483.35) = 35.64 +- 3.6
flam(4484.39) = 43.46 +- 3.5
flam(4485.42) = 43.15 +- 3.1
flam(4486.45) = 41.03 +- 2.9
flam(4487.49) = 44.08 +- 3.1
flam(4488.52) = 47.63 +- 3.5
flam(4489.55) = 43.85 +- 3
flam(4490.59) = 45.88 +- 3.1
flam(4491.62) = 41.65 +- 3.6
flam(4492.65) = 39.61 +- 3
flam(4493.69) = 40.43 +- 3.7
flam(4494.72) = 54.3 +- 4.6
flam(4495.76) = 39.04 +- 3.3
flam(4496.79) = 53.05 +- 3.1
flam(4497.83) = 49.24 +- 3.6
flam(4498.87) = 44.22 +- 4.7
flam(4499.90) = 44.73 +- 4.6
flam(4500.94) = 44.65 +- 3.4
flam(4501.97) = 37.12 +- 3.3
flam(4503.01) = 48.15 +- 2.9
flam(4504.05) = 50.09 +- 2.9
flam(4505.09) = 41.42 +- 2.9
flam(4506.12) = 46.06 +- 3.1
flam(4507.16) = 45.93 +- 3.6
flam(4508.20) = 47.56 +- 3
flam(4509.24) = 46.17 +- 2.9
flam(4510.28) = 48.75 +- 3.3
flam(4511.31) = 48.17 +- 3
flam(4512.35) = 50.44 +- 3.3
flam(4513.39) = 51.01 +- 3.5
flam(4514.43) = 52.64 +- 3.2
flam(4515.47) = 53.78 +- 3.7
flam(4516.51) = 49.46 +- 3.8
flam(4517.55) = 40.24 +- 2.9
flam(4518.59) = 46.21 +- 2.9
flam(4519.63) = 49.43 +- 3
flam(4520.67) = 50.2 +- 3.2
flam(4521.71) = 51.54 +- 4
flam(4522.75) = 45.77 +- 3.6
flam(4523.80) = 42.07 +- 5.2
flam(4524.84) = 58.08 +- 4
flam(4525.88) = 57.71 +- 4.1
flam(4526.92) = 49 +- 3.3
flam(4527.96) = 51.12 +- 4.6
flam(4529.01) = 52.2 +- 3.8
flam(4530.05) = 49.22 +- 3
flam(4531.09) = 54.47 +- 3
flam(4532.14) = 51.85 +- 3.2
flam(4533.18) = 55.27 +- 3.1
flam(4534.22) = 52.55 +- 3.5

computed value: 666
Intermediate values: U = 45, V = 36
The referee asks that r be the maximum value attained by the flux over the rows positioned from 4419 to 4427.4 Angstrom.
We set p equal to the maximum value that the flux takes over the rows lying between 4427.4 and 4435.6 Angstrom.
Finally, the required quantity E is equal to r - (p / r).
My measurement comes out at 33.3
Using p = 41.36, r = 34.51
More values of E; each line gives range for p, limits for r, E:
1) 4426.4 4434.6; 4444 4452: 44.7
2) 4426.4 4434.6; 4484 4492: 46.8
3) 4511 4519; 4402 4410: 59.7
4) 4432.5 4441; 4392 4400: 33.4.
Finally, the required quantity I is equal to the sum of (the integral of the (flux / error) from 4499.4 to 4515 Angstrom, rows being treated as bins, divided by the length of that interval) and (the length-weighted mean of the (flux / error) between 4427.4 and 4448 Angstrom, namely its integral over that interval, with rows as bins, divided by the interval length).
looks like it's 24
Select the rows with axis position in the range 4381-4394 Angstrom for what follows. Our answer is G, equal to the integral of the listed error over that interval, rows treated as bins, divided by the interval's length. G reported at 7.0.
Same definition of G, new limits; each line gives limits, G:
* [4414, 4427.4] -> 4.5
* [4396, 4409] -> 5.5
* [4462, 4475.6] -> 3.9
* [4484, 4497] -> 3.4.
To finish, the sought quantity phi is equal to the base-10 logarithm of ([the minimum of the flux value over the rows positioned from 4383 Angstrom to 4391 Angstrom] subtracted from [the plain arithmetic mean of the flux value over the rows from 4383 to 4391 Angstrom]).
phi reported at 0.78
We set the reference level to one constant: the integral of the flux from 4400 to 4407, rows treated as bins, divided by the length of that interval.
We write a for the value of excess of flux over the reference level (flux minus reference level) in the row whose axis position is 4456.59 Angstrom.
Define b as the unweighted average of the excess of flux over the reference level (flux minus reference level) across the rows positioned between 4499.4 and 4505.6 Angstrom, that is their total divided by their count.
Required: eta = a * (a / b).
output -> 11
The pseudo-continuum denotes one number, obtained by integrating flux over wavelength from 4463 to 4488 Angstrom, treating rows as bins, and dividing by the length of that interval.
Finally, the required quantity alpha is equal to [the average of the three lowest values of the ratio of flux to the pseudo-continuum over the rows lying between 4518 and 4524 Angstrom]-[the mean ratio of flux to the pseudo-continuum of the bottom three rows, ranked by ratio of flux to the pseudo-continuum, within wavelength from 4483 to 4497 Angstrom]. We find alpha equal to 0.16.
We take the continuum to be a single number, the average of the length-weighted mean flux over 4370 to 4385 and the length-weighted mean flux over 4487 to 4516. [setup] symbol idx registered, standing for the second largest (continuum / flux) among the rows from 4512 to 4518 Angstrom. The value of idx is 0.81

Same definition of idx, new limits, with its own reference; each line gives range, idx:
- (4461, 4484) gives 1.20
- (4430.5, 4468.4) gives 1.41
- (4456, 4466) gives 1.23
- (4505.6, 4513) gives 0.86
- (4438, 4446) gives 1.14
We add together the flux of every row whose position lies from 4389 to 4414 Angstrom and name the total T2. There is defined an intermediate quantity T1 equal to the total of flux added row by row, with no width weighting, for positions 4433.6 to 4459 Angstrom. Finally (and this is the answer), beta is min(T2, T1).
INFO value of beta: 765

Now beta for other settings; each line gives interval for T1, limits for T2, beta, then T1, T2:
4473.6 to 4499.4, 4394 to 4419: 810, 1065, 810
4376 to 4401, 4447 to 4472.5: 698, 698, 994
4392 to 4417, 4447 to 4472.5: 802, 802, 994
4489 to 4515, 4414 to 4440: 846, 1154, 846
